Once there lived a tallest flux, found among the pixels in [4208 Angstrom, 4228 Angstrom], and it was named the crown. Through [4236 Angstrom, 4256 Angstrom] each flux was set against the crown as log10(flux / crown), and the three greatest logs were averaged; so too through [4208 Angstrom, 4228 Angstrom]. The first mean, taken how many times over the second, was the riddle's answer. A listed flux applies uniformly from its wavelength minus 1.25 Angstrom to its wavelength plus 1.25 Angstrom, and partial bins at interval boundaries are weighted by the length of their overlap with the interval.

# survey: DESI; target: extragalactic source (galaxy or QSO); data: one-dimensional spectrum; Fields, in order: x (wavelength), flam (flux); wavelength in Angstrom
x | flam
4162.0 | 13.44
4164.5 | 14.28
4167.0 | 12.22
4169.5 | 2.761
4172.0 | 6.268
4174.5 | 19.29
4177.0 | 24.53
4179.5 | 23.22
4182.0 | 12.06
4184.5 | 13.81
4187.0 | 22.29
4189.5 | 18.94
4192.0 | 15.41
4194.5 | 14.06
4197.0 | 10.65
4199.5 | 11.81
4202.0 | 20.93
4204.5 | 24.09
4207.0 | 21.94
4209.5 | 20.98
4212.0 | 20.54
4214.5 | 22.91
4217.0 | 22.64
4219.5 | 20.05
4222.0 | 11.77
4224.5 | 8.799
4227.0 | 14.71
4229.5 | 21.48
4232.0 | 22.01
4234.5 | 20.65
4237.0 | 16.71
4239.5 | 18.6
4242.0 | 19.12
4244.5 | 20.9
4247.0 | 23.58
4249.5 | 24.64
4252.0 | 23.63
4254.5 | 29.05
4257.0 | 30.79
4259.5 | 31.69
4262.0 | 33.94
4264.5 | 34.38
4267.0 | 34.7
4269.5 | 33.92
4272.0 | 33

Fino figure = -3.4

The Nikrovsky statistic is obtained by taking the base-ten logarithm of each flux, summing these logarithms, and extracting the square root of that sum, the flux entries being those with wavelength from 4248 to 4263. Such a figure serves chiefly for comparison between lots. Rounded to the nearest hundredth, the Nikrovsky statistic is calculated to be 2.96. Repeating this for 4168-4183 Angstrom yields 2.52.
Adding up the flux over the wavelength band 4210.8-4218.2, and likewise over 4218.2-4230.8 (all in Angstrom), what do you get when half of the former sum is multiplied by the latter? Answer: 2538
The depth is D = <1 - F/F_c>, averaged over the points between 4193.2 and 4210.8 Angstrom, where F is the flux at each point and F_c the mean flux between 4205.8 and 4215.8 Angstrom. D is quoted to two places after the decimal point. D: 0.18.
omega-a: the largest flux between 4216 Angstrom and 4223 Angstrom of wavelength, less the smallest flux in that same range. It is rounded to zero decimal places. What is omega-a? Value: 11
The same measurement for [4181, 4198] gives 12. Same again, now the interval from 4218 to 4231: 13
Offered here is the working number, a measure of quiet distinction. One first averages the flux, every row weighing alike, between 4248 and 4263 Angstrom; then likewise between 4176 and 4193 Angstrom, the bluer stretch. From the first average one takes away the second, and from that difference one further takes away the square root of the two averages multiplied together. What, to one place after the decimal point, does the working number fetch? -12.9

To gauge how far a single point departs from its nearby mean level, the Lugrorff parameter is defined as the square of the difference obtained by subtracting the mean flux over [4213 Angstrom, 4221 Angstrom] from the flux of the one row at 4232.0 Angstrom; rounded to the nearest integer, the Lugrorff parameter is 0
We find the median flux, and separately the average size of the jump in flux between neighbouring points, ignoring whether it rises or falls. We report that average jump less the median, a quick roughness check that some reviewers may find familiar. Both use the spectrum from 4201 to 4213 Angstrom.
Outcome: -19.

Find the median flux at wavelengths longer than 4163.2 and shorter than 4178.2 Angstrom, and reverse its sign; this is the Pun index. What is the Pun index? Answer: -13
